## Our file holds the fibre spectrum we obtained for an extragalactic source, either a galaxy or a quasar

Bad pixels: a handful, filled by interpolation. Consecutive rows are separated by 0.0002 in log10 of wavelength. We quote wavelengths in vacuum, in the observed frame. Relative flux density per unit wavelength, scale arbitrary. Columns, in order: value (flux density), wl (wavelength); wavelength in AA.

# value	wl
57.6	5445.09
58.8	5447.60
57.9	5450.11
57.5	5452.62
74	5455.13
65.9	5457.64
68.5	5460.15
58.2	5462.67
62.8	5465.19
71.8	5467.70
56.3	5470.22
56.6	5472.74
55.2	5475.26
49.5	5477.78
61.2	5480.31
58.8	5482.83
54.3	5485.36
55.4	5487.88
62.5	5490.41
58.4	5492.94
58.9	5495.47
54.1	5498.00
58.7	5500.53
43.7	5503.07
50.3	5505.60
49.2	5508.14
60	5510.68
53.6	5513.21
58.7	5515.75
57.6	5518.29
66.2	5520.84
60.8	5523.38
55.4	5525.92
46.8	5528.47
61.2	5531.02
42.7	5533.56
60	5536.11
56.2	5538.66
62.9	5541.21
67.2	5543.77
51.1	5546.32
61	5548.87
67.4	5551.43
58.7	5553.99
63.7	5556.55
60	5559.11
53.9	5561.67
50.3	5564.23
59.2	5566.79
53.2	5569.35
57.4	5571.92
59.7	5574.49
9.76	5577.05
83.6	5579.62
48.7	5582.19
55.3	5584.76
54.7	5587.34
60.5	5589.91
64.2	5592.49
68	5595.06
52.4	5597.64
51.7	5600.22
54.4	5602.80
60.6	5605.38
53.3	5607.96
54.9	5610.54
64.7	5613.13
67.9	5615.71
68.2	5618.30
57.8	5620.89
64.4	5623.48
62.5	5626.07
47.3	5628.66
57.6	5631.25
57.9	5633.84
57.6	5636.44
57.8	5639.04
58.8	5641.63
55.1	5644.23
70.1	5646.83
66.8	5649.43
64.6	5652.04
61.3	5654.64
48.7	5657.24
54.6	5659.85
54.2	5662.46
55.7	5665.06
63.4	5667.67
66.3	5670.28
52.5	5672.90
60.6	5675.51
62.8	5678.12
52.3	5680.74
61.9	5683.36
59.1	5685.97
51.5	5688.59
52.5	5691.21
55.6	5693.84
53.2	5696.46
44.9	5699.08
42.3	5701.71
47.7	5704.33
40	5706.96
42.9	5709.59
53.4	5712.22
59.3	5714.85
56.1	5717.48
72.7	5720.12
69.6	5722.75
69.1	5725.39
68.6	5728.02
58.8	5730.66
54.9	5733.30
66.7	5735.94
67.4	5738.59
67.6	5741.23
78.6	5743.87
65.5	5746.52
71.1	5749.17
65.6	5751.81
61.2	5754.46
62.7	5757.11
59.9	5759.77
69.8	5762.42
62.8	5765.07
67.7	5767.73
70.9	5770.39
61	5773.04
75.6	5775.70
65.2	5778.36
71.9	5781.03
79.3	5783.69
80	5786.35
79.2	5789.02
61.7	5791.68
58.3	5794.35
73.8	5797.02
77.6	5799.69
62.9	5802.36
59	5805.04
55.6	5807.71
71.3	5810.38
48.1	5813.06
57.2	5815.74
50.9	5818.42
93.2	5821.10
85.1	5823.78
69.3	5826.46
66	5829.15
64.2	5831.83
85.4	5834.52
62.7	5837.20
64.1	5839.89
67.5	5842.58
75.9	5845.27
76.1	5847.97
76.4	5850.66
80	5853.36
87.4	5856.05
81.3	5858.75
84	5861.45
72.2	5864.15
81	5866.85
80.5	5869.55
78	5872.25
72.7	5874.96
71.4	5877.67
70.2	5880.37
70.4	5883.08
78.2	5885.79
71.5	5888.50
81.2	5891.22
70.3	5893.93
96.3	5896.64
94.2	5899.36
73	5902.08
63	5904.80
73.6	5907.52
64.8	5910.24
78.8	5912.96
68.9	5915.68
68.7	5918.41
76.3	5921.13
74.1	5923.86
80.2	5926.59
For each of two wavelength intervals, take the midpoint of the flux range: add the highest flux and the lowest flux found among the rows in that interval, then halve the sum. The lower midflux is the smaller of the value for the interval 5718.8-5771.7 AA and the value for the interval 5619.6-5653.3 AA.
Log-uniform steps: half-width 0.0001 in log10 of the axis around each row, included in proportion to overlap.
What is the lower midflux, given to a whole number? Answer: 59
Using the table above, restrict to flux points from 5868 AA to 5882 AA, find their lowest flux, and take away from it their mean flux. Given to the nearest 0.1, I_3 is -4.4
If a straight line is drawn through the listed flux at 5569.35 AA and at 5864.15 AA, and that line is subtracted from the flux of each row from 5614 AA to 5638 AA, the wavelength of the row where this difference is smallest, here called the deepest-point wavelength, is 5628.66 AA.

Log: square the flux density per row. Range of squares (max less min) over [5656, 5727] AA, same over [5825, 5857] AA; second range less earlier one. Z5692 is 22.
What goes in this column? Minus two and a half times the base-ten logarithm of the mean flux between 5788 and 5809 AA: -4.55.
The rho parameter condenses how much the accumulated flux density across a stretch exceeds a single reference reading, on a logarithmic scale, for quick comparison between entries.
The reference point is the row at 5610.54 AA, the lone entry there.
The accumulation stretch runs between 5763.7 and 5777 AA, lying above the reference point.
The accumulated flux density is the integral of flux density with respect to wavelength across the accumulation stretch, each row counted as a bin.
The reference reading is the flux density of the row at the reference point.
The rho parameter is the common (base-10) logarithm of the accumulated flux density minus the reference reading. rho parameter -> 2.93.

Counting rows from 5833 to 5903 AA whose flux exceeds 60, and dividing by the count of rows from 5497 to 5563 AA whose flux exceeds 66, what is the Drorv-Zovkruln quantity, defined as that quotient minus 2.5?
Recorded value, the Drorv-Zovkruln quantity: 6.2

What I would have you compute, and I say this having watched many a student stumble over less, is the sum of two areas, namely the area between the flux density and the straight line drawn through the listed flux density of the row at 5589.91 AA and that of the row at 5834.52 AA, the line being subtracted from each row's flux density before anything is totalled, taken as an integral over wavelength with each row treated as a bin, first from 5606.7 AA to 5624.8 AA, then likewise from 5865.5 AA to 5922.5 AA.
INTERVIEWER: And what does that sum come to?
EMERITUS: -944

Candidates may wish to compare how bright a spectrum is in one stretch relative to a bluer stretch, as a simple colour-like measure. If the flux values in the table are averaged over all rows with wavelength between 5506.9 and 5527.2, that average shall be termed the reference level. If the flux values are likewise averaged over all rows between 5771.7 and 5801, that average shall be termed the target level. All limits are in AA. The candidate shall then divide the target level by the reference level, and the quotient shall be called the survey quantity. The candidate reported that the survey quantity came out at 1.23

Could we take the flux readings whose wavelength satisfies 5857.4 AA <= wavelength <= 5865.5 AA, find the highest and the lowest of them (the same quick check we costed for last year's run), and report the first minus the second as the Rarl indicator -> 12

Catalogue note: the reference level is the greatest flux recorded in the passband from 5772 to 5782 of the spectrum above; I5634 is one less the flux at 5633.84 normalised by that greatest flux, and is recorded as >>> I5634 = 0.23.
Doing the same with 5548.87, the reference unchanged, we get 0.19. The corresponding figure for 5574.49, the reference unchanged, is 0.21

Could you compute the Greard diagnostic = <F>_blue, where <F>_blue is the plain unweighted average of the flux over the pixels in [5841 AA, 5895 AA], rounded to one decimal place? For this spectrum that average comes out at 76.3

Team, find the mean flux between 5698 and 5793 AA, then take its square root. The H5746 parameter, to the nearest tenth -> 8.0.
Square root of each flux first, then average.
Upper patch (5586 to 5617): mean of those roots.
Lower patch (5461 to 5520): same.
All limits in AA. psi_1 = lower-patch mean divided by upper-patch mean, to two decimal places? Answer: 0.98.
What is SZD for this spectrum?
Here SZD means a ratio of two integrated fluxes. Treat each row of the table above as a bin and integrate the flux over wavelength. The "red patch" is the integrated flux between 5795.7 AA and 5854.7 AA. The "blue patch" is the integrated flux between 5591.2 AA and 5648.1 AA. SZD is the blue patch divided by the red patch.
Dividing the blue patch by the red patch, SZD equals 0.83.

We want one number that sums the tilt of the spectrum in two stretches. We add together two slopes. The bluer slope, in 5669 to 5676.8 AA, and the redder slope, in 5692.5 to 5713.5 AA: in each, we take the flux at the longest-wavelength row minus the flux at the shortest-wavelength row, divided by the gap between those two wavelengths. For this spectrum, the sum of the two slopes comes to -1.2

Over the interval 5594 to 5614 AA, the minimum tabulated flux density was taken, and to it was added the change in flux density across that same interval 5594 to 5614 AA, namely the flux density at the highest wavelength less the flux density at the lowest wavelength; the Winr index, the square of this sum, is 2343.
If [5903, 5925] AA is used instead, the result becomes 5491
